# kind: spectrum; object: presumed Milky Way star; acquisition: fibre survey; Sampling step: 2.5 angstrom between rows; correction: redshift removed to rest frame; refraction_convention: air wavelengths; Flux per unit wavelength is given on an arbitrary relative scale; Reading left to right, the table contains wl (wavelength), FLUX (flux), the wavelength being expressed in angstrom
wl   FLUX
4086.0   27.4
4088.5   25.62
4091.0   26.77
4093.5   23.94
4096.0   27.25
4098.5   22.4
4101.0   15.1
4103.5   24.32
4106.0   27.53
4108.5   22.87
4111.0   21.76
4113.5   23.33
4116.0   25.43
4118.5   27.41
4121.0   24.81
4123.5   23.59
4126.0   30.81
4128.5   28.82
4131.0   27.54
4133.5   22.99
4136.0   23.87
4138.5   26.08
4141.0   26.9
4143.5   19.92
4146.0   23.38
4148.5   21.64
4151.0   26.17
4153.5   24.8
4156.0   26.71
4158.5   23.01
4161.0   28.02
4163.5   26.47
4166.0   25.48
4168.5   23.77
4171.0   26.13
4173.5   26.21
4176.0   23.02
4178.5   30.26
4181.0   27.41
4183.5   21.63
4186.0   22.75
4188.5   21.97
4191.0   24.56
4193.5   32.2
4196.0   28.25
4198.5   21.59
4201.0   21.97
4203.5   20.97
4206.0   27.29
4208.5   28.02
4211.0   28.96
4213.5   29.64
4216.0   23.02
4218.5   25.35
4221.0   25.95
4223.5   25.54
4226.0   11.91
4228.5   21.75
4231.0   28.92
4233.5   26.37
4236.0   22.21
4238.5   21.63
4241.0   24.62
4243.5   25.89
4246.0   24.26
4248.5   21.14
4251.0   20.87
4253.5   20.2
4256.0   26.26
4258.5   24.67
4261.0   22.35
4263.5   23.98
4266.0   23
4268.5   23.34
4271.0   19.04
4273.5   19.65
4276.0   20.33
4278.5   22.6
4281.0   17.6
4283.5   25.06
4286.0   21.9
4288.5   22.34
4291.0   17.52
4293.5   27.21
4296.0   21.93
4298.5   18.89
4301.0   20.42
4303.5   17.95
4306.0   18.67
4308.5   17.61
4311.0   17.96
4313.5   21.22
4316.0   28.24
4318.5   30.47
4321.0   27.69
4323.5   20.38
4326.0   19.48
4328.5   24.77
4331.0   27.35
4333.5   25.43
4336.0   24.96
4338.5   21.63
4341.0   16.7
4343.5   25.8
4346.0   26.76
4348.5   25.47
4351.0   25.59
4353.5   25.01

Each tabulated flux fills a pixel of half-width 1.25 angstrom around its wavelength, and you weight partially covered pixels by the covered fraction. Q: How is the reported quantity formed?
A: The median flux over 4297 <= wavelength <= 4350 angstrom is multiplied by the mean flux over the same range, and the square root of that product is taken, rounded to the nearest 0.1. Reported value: 22.2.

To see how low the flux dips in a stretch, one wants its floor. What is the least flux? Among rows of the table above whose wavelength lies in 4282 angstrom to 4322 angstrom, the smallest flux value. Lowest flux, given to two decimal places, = 17.52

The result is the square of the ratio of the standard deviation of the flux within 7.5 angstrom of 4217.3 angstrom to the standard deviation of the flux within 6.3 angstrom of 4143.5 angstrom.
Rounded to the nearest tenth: 0.7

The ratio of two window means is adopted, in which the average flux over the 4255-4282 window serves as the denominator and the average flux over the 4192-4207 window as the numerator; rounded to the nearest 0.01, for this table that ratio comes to 1.15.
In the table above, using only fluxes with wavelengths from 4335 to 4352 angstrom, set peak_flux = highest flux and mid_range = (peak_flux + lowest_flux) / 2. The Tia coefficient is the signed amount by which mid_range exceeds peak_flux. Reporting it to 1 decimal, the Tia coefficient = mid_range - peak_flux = -5.0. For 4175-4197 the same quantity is -5.3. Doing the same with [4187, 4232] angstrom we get -10.1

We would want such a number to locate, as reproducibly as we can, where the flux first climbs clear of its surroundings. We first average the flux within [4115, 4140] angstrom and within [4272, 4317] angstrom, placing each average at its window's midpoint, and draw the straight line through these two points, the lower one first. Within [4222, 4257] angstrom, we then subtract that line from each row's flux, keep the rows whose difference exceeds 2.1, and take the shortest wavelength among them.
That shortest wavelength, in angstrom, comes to 4223.5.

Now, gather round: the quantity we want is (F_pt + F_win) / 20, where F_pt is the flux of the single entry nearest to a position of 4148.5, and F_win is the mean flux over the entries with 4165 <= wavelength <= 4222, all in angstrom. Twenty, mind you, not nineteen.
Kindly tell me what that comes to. 2.36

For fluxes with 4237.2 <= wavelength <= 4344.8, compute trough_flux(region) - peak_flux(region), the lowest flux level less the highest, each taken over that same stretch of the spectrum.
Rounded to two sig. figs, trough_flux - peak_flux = -14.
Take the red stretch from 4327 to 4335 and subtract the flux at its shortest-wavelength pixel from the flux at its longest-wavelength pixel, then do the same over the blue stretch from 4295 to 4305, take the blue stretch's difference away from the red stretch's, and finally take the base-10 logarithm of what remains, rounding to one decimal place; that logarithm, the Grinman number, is 0.7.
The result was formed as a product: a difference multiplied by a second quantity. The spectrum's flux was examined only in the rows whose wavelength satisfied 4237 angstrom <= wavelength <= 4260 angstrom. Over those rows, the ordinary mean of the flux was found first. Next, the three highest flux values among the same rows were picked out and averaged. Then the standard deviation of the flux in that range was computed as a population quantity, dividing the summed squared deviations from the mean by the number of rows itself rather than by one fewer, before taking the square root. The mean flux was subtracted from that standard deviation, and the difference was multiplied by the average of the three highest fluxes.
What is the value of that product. -540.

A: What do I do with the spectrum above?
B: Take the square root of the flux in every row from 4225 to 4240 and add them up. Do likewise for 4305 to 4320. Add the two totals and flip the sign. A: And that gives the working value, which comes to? -56.2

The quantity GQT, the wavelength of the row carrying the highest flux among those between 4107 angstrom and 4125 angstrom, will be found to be 4118.5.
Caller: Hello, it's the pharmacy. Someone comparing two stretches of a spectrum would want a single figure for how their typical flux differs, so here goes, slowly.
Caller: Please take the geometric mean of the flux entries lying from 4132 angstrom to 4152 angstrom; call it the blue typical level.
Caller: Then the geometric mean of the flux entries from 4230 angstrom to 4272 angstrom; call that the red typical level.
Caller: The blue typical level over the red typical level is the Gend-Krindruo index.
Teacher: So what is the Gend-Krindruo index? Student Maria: 1.02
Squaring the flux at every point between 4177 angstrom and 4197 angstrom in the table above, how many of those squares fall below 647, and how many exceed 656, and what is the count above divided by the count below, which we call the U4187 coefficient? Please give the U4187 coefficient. 1.0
